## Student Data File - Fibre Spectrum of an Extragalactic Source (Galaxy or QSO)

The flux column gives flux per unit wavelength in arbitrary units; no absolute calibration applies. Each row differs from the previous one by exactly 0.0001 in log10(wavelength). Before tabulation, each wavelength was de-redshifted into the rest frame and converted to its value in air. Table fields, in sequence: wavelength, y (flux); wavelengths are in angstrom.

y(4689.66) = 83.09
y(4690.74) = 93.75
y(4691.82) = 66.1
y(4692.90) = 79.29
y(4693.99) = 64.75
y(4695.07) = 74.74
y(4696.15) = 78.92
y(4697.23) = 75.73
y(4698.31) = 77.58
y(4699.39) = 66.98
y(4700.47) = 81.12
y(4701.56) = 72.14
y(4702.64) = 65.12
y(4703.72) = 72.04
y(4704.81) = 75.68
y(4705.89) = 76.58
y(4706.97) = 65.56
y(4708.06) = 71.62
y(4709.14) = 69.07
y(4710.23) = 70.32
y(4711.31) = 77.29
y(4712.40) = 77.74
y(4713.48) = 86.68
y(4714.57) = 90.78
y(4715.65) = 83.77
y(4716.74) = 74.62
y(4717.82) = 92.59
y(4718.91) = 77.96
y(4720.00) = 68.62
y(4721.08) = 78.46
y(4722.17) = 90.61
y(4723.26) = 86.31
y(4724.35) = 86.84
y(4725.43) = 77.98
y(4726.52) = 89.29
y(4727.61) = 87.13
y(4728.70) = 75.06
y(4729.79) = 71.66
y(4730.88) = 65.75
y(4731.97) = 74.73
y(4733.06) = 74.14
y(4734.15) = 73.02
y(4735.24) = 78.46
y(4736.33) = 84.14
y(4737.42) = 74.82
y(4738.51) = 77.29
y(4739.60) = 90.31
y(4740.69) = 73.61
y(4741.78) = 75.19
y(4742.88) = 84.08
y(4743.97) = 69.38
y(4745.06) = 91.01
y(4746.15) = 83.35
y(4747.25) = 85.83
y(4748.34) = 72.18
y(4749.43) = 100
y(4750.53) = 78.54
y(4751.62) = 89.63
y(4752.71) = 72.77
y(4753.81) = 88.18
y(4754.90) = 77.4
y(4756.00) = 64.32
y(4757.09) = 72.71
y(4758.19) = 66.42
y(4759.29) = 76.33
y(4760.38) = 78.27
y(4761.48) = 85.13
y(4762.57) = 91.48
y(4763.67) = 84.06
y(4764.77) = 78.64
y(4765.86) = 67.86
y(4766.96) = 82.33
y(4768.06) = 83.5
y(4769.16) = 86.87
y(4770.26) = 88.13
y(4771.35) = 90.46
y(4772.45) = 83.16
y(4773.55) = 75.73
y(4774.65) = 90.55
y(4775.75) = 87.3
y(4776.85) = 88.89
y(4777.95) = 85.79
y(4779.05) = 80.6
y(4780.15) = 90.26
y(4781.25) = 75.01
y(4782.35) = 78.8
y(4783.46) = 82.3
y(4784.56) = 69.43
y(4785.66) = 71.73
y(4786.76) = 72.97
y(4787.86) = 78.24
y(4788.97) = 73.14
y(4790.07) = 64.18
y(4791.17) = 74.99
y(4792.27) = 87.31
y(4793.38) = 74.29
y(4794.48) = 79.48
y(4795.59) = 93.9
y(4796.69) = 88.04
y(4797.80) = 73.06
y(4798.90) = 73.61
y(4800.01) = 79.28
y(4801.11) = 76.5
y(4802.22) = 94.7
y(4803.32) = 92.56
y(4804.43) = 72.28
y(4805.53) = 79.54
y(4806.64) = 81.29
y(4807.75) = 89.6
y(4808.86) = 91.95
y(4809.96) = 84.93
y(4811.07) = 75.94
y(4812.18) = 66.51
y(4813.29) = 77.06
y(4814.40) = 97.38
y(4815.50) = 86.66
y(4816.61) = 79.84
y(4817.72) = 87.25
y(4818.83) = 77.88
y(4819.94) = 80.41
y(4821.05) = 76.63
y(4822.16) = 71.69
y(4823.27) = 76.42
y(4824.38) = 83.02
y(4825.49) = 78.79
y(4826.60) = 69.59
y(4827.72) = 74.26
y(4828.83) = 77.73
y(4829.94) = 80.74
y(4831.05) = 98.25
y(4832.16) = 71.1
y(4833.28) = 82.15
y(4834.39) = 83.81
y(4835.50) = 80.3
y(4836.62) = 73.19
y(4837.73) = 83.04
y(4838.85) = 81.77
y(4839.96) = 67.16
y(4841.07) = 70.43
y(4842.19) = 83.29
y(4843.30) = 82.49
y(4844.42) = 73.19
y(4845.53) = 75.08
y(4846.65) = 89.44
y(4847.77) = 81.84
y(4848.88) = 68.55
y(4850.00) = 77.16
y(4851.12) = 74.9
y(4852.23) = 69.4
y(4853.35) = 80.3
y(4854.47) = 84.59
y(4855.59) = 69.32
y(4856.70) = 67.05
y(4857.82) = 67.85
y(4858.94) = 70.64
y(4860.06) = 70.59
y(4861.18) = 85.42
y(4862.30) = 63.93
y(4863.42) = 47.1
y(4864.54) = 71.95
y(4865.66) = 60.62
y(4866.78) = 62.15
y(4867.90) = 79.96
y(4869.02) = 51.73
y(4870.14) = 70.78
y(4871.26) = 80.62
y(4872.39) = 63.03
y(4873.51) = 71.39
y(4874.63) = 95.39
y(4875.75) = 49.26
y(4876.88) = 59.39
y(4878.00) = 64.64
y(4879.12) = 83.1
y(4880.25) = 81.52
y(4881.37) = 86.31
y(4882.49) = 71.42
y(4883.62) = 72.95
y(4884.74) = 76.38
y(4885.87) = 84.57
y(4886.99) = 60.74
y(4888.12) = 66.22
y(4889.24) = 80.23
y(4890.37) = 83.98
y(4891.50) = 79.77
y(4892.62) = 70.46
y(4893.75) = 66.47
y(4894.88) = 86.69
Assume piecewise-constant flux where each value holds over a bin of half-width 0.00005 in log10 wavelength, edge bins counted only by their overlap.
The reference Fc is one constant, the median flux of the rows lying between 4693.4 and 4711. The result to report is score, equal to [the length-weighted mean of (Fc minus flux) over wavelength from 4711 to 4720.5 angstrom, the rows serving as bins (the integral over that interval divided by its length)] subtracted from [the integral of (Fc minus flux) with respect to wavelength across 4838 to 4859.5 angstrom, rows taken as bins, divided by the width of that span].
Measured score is 6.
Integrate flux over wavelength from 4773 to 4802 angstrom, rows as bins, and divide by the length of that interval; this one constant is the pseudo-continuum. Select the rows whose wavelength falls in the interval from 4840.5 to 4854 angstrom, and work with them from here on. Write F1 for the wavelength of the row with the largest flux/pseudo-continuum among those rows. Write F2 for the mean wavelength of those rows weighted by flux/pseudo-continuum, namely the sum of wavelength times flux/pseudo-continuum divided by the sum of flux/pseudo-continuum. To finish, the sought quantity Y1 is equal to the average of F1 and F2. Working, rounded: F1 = 4846.65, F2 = 4847.2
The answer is 4846.9 angstrom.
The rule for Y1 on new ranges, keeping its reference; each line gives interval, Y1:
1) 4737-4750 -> 4746.5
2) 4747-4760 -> 4751.2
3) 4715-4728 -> 4719.8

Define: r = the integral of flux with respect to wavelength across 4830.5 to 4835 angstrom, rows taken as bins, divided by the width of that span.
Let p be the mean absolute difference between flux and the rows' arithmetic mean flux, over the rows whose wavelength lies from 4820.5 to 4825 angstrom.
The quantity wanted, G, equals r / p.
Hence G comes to 27.6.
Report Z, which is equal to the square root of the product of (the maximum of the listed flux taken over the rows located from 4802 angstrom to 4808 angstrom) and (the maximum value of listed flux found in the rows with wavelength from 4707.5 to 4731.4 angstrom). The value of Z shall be 93.6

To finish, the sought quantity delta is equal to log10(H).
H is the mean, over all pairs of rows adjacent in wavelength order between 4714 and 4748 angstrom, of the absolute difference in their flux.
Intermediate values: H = 8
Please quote 0.9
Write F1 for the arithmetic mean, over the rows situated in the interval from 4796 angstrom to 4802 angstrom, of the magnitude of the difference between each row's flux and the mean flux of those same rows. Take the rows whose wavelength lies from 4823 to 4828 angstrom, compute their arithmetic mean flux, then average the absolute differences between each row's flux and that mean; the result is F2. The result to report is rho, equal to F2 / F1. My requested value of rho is 0.81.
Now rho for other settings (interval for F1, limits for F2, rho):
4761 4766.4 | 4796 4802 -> 0.68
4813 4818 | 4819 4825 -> 0.57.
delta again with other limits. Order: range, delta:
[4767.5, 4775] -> 0.8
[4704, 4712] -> 0.7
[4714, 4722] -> 1.1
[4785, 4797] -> 0.9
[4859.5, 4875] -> 1.2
